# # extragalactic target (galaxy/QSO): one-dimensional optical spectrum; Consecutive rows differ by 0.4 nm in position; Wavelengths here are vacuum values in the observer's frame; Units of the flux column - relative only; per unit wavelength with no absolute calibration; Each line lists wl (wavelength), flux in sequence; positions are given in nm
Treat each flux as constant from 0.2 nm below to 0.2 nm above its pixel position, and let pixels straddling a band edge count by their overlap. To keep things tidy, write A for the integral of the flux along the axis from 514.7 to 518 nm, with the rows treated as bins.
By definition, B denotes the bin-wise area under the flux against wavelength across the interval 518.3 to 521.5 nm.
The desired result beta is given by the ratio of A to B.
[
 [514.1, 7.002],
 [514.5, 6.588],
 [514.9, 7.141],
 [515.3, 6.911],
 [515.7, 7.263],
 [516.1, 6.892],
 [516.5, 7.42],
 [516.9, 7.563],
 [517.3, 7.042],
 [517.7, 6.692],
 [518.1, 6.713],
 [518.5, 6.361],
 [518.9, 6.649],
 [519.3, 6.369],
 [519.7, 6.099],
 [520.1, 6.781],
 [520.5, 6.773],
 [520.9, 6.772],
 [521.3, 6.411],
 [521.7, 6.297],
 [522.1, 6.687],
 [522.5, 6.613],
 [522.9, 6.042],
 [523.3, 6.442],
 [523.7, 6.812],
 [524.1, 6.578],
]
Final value 1.12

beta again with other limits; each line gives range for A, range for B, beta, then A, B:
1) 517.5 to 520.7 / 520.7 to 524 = 0.98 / 21.0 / 21.5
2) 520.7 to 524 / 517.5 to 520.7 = 1.02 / 21.5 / 21.0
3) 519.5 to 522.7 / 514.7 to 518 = 0.89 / 21.0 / 23.4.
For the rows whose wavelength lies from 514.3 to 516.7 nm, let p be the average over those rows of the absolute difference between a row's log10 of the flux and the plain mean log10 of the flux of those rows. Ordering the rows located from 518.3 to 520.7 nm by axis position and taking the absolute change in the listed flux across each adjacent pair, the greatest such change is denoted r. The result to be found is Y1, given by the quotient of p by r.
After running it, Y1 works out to 0.0217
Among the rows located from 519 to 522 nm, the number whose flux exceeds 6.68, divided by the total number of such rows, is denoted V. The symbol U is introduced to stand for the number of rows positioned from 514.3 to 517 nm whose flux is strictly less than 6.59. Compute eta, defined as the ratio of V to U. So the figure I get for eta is 0.4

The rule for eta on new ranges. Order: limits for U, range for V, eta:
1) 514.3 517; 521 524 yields 0.3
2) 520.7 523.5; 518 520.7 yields 0.1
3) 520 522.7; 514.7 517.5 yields 0.5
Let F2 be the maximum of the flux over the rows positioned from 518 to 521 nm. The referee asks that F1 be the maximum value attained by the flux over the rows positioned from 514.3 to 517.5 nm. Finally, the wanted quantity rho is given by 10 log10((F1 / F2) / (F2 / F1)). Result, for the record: 0.9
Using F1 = 7.563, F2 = 6.781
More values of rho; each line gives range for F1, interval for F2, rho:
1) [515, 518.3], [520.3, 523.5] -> 1.0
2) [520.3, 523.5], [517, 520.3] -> -0.3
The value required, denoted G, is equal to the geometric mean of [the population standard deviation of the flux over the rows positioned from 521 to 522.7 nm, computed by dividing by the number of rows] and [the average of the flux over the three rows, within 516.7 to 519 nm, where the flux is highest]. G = 1.05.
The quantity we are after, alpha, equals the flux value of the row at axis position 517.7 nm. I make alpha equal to 6.692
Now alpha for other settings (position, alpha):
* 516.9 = 7.563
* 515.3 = 6.911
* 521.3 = 6.411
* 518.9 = 6.649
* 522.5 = 6.613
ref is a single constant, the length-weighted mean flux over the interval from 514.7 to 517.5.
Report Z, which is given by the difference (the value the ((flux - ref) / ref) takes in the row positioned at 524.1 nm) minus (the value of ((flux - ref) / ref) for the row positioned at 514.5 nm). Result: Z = -0.001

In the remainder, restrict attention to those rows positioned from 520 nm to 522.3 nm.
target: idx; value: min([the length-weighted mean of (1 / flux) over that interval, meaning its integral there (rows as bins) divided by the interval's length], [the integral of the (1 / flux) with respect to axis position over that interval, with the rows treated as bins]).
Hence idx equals 0.151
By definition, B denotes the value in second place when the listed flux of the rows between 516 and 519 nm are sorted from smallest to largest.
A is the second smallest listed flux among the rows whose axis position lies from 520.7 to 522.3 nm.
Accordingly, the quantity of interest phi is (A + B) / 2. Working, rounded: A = 6.411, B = 6.649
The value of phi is 6.53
